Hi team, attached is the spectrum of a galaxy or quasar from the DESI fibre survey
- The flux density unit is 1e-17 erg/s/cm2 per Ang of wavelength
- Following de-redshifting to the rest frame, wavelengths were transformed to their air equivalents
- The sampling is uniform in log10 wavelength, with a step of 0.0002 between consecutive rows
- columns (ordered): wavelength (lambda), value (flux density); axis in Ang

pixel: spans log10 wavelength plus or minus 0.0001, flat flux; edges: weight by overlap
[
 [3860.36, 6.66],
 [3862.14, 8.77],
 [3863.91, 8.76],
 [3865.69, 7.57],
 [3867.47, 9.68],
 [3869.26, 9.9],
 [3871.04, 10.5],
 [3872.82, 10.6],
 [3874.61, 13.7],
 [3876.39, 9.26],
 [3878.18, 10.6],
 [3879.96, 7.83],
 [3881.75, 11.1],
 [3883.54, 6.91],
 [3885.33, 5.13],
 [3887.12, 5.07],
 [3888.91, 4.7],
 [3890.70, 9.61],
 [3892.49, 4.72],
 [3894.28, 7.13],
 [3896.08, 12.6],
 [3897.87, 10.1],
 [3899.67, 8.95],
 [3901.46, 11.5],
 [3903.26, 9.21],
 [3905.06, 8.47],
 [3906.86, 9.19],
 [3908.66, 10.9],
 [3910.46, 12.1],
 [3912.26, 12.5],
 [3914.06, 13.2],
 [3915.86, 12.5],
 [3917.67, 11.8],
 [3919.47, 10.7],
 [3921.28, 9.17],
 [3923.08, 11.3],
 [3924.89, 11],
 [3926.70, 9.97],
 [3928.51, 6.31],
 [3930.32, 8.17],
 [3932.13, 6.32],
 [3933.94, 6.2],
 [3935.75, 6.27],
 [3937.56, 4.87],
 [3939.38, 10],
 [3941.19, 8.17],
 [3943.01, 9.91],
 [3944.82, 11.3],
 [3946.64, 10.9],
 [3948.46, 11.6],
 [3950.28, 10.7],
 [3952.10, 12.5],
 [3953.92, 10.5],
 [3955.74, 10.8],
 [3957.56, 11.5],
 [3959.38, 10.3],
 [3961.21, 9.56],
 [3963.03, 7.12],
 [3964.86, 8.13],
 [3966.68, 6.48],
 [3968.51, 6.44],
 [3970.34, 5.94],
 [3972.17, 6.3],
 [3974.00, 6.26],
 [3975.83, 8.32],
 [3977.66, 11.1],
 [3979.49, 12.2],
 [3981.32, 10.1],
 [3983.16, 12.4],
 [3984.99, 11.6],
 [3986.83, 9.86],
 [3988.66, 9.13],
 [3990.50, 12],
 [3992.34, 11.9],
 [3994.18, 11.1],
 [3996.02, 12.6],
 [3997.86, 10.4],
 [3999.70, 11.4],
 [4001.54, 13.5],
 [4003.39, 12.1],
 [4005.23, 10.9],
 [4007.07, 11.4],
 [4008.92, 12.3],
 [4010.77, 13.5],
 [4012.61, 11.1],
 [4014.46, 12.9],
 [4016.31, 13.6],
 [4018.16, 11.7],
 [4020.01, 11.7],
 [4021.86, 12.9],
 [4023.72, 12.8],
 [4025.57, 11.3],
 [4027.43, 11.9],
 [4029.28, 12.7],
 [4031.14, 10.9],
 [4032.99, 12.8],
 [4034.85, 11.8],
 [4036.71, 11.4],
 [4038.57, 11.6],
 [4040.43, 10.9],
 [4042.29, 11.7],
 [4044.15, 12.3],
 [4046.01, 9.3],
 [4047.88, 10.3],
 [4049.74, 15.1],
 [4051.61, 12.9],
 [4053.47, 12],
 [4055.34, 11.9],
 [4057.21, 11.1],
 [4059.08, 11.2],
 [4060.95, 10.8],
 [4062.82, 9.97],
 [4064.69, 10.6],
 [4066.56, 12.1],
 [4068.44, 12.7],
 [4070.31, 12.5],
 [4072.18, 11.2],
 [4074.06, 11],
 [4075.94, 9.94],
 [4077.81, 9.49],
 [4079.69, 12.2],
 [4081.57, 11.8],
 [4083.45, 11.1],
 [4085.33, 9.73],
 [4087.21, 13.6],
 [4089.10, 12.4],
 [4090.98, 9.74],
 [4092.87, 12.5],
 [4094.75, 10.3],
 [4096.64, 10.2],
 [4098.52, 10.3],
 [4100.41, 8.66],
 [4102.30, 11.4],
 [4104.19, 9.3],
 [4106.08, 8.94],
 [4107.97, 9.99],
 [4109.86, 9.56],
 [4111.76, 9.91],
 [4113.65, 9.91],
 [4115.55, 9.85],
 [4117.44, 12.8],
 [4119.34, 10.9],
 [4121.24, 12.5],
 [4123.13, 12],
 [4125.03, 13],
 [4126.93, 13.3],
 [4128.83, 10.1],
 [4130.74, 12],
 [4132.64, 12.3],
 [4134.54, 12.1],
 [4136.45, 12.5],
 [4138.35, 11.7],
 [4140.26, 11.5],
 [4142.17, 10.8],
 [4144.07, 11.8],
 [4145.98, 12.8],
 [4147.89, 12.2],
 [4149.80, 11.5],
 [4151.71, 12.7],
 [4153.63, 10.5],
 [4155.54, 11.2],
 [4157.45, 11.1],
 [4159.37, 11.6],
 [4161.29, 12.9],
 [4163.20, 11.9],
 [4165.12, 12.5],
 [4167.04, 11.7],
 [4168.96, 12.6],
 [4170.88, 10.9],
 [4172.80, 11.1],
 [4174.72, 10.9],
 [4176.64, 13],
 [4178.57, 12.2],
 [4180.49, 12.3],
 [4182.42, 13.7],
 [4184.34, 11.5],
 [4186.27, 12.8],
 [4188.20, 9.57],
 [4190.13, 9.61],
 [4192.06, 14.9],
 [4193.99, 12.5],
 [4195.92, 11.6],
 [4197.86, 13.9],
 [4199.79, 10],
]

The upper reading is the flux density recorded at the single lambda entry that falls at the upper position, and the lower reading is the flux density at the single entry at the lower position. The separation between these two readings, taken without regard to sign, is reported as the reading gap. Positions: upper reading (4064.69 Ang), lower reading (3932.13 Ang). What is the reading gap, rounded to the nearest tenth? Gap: 4.3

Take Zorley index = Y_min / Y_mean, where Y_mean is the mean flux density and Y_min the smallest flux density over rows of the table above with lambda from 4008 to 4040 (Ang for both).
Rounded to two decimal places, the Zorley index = 0.90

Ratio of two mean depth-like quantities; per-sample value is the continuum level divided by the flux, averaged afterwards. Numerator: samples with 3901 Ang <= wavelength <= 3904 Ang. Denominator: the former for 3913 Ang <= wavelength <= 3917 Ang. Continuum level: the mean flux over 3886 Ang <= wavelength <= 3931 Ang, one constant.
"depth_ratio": 1.26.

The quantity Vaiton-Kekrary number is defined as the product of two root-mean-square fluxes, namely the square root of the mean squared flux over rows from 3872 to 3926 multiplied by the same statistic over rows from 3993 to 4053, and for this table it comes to 121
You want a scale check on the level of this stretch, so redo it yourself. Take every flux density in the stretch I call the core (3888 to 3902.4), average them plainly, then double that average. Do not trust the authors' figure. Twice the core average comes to 17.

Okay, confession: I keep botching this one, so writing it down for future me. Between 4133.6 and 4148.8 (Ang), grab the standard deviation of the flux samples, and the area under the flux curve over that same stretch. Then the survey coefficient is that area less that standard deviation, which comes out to 181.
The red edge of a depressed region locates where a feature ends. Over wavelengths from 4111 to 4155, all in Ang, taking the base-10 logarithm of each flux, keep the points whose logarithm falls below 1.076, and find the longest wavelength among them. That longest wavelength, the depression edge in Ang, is 4153.63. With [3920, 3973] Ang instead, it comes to 3972.17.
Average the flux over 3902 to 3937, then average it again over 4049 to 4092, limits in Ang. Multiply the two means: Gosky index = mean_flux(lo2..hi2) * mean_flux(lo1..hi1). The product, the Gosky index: 112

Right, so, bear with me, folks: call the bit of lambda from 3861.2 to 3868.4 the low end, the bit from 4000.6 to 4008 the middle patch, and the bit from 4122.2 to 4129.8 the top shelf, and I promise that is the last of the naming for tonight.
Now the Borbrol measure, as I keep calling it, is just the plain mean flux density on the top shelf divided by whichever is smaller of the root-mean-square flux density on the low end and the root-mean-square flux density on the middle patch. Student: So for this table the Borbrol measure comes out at 1.4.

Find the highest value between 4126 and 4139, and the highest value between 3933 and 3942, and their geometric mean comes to 11.5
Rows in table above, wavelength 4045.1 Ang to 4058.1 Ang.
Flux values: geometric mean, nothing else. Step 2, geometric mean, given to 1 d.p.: 11.7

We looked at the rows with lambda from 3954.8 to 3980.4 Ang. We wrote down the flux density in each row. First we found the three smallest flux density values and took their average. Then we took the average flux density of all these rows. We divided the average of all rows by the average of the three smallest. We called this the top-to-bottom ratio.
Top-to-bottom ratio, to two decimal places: 1.40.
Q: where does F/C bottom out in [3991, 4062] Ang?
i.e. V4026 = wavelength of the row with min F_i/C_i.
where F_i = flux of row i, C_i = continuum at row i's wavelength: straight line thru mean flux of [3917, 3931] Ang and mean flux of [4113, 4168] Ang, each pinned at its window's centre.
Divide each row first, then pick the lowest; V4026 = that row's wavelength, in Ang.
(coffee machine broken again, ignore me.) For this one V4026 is 4046.01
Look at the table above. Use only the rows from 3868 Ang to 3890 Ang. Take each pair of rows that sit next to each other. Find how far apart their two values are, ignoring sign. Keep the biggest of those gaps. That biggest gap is 4.4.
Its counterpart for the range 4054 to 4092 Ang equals 3.9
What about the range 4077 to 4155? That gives 3.9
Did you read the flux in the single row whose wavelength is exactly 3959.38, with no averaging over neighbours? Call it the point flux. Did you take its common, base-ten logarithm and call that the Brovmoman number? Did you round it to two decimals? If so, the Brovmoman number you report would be 1.01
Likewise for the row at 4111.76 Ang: 1.00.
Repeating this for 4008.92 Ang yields 1.09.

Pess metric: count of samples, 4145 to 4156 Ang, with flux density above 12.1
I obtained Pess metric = 3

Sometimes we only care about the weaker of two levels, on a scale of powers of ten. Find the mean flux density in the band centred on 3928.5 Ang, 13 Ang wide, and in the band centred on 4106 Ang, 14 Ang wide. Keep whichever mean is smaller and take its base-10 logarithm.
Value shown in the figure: 0.93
